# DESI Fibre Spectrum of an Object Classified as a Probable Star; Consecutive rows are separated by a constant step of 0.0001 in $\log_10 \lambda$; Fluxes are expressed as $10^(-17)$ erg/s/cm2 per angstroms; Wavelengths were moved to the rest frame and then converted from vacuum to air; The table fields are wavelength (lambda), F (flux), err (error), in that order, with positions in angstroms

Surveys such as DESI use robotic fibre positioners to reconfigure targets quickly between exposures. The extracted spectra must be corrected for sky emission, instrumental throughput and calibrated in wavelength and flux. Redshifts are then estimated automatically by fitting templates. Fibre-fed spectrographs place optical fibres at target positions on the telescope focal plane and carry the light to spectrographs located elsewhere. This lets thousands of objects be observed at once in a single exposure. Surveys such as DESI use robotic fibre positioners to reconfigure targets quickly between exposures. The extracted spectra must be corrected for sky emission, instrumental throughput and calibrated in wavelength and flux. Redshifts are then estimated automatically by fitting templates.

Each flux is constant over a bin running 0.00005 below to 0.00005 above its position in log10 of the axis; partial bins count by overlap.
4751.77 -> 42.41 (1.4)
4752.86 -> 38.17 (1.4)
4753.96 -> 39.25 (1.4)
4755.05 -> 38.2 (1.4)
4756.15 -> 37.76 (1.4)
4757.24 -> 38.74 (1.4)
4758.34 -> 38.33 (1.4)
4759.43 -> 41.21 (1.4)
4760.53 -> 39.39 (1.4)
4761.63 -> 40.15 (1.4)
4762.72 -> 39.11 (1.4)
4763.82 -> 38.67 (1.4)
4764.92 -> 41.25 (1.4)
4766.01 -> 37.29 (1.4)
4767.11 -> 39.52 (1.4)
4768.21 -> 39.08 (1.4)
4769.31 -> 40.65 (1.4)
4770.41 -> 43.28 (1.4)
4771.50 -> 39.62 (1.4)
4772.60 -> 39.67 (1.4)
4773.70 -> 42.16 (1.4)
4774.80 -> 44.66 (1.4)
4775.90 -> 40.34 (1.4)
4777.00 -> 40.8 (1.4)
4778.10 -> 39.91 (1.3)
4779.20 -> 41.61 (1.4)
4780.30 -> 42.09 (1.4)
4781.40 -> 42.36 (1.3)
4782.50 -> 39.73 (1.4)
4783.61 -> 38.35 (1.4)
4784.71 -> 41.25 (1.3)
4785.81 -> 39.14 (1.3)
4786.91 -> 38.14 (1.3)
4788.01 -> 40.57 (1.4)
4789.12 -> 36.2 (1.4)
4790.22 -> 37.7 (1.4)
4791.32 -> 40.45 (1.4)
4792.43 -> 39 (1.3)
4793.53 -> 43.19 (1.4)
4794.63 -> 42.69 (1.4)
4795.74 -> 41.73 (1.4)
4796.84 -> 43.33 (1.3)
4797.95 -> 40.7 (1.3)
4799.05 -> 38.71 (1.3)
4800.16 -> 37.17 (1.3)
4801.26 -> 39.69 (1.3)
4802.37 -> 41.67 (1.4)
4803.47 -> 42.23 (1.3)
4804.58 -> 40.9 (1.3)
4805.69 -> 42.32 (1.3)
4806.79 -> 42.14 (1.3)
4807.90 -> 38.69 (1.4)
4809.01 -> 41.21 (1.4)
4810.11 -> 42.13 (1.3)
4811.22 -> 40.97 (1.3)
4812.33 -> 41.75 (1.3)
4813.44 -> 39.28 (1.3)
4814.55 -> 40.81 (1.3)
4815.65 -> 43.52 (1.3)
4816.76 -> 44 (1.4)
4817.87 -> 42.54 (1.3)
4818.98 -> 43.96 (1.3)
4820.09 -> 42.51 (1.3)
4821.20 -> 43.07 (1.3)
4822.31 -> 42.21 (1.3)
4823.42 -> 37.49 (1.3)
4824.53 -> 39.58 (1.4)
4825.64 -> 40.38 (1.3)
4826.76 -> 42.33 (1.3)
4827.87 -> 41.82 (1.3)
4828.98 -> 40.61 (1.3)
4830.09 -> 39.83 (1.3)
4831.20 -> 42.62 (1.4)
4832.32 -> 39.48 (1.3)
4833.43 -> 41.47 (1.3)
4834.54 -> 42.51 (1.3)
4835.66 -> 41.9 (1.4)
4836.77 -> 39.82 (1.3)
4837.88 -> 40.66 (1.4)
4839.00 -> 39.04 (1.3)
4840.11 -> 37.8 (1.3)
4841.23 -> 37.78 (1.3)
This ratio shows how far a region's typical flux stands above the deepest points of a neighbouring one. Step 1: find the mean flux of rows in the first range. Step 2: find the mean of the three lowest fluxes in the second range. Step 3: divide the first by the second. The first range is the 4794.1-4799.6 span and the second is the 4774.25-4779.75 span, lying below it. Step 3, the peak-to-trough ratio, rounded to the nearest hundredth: 1.03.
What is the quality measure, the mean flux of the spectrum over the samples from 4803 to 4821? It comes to 41.8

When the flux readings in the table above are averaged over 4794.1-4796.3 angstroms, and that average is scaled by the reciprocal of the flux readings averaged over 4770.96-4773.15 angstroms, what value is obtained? 1.06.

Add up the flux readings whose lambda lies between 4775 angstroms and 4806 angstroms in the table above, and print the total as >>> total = 1132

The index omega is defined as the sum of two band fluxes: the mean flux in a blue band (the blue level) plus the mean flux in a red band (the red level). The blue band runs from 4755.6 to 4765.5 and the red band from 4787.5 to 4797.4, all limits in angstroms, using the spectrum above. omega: 79.9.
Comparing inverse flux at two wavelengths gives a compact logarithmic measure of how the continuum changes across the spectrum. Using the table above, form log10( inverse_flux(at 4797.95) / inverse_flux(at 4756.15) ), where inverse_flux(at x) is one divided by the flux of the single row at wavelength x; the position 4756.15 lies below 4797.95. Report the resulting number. -0.033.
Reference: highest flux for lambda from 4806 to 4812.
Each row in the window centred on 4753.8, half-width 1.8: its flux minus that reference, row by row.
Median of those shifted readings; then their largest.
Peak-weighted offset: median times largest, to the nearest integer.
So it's 11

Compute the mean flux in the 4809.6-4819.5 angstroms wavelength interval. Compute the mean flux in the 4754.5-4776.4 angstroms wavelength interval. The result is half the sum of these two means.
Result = 41.0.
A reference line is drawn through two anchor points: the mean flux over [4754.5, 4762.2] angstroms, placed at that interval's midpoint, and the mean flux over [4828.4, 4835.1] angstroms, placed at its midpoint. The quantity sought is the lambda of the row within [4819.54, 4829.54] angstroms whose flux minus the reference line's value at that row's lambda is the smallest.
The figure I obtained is 4823.42 angstroms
